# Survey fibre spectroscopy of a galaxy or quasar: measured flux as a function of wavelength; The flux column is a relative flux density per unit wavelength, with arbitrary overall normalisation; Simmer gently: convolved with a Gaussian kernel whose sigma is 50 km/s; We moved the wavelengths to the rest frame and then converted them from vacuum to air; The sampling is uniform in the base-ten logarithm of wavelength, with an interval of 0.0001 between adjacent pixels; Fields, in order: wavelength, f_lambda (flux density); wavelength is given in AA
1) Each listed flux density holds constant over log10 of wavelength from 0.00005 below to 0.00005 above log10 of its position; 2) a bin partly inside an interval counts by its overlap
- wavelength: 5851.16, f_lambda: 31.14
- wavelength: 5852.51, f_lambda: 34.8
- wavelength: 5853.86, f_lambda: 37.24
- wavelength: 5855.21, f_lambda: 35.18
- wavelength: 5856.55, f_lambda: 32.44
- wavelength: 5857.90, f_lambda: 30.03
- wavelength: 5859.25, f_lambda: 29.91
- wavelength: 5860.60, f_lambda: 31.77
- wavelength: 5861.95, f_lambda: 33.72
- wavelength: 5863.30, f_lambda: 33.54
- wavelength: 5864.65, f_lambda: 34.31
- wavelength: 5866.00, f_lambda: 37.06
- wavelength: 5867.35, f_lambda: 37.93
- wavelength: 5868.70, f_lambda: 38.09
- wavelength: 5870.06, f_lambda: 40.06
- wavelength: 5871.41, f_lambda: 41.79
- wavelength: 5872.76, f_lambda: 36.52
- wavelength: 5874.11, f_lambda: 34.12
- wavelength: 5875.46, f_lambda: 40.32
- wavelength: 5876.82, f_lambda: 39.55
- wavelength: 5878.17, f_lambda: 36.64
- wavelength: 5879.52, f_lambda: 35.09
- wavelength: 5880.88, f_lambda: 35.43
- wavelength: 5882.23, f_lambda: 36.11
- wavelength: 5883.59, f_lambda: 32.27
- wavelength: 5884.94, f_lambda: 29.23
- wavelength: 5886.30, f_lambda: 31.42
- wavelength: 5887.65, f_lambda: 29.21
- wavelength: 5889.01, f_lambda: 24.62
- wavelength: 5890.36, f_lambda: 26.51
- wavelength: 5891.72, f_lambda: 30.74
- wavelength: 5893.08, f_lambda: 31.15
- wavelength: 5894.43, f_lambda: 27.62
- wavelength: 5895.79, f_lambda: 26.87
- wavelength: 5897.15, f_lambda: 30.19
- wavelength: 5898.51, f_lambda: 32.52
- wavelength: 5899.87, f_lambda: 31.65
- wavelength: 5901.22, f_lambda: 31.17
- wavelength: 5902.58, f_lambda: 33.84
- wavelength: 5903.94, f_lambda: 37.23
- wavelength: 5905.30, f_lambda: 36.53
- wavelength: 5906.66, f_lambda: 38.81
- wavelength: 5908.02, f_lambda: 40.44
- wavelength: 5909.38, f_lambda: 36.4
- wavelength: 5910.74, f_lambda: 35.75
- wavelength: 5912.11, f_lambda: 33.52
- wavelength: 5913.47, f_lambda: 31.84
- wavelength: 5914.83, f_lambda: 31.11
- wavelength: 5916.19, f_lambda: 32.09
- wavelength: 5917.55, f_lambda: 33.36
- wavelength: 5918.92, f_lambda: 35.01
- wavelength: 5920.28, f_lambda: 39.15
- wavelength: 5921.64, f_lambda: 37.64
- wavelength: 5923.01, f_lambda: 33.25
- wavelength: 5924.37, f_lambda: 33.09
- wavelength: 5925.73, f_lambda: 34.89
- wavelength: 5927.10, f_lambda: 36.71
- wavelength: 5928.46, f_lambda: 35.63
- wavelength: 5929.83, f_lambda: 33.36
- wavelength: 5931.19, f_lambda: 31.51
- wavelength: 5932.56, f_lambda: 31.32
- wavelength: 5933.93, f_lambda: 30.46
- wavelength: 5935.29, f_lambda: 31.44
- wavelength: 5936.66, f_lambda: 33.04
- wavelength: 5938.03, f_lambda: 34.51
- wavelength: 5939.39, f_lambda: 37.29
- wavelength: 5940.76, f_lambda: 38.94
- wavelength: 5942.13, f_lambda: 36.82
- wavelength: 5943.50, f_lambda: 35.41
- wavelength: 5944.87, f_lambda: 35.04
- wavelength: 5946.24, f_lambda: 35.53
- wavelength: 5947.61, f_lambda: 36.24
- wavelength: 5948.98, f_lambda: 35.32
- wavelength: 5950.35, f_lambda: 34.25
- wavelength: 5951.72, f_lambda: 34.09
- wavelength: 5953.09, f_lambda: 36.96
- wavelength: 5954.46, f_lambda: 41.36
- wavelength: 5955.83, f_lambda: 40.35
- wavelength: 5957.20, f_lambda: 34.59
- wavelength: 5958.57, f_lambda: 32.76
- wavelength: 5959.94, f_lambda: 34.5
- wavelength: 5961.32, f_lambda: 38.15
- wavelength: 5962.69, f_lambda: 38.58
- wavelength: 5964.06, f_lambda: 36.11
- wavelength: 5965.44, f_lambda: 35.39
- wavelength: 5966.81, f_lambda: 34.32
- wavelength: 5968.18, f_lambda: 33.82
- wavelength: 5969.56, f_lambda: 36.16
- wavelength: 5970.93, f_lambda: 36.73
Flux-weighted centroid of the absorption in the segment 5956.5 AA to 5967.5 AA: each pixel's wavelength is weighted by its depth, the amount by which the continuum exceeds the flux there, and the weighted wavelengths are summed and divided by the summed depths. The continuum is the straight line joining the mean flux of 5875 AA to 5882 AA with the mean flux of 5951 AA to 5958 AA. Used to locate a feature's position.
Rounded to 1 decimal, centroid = 5961.3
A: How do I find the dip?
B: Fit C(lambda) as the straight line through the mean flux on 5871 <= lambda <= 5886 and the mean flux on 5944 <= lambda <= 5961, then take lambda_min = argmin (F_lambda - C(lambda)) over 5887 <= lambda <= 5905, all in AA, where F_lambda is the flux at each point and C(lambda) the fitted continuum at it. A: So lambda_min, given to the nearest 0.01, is 5889.01 AA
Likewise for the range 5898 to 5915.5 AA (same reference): 5914.83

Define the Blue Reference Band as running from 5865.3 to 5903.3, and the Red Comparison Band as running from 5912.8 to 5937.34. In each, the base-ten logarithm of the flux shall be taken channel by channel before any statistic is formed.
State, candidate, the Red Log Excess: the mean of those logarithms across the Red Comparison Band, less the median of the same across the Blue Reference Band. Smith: 0.00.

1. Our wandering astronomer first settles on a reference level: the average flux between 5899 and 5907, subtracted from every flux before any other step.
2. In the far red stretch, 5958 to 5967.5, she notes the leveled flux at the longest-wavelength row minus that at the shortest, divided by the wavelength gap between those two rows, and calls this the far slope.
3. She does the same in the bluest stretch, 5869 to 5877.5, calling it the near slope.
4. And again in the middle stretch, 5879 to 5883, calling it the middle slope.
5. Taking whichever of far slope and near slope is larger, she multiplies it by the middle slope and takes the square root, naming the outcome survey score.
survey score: 0.27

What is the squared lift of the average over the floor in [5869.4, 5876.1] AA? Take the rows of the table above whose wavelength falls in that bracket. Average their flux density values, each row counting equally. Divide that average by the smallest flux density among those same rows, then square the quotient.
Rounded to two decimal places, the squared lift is 1.28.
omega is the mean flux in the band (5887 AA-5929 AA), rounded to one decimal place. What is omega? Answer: 33.2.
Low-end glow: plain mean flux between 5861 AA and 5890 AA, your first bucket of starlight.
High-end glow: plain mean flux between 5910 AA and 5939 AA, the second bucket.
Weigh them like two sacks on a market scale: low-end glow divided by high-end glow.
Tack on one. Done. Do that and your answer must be 2.04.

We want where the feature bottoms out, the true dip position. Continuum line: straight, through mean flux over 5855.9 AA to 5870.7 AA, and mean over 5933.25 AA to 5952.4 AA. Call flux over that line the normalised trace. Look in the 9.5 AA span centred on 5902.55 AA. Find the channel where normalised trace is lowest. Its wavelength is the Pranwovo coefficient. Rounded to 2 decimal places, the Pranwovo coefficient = 5901.22 AA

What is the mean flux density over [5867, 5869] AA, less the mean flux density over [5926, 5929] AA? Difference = 2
